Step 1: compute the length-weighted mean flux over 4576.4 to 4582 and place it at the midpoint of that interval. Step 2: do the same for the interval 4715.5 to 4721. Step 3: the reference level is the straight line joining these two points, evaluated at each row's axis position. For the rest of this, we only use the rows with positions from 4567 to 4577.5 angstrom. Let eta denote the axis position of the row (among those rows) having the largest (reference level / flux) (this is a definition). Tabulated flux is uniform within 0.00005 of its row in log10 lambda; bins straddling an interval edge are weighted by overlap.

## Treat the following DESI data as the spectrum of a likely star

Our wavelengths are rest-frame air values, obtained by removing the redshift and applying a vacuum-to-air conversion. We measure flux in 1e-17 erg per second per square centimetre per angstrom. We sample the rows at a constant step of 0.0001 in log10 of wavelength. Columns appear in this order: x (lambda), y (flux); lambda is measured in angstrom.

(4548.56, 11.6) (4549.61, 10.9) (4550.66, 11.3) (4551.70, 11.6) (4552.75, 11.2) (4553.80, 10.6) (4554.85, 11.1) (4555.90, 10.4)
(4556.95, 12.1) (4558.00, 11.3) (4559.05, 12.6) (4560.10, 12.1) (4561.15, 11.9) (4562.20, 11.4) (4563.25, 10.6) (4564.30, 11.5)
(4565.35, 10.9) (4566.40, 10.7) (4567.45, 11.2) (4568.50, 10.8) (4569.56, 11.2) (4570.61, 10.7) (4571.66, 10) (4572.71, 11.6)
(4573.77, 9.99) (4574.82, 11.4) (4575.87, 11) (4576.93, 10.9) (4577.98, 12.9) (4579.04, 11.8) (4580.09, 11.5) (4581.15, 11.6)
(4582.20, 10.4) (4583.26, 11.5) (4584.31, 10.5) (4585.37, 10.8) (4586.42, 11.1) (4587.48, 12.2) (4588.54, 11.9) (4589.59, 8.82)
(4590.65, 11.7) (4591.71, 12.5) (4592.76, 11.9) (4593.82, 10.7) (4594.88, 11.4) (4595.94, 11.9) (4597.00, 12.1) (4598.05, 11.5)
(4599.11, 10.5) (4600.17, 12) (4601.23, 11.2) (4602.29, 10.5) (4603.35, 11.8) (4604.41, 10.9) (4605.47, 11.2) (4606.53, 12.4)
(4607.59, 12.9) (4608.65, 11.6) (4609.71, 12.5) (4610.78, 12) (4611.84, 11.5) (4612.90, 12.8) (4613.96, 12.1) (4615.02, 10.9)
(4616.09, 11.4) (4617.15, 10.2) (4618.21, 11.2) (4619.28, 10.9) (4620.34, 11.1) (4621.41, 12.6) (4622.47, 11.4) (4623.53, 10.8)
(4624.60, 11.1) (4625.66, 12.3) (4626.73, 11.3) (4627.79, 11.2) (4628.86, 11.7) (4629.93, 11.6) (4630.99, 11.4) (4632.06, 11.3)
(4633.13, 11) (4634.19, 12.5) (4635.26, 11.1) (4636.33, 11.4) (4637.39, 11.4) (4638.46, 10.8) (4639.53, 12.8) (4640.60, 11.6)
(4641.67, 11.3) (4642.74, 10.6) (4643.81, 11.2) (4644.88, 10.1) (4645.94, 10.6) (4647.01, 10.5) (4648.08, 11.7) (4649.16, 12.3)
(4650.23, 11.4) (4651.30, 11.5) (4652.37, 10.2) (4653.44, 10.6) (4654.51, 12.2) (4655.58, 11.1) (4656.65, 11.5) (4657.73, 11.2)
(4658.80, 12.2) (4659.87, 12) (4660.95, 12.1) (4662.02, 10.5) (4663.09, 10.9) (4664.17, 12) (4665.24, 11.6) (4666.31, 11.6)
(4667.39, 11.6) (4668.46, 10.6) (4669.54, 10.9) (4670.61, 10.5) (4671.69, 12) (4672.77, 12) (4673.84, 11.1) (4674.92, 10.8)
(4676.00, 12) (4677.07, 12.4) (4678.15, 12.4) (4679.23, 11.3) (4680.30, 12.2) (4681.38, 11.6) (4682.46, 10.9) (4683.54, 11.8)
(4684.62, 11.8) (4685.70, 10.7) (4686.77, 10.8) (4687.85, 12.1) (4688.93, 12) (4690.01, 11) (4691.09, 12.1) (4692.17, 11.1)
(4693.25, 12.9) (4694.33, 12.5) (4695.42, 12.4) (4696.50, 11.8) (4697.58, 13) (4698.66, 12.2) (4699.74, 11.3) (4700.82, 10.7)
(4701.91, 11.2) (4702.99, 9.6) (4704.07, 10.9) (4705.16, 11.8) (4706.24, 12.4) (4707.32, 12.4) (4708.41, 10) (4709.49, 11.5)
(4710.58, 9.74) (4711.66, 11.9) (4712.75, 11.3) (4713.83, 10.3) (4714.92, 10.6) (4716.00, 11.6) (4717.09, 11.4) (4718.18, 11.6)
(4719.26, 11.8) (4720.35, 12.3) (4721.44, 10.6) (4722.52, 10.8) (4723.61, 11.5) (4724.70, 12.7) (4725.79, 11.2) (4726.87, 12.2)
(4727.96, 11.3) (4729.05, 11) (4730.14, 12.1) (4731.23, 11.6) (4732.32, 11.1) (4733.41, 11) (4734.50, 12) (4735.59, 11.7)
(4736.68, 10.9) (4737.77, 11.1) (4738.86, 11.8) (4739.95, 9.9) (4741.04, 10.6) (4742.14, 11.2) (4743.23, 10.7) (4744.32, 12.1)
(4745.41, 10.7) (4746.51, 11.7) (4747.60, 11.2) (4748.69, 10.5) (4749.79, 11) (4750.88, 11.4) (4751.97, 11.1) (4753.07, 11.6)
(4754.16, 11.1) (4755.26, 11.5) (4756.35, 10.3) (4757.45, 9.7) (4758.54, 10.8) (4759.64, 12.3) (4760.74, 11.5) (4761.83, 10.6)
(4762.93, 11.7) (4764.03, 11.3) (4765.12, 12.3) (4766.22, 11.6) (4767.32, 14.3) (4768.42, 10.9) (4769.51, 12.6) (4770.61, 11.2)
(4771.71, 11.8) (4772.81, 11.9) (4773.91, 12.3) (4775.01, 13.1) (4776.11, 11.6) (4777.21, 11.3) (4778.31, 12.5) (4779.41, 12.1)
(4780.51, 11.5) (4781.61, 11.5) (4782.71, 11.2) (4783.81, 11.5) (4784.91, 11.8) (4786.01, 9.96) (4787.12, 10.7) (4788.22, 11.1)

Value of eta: 4573.77 angstrom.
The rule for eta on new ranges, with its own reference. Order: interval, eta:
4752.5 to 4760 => 4757.45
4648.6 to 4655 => 4652.37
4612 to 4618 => 4617.15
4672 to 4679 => 4674.92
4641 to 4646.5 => 4644.88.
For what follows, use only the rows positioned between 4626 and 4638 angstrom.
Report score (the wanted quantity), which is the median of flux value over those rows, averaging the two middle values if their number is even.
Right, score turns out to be 11.4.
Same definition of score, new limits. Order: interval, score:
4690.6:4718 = 11.5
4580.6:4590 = 11.1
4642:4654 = 10.6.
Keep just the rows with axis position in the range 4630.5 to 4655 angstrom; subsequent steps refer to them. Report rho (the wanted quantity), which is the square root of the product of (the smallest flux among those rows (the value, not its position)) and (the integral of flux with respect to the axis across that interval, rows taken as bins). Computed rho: 52.8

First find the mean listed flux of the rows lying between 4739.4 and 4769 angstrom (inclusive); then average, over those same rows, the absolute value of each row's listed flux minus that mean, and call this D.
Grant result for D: 0.62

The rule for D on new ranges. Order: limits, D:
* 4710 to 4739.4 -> 0.51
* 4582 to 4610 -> 0.67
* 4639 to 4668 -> 0.56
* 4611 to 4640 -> 0.49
